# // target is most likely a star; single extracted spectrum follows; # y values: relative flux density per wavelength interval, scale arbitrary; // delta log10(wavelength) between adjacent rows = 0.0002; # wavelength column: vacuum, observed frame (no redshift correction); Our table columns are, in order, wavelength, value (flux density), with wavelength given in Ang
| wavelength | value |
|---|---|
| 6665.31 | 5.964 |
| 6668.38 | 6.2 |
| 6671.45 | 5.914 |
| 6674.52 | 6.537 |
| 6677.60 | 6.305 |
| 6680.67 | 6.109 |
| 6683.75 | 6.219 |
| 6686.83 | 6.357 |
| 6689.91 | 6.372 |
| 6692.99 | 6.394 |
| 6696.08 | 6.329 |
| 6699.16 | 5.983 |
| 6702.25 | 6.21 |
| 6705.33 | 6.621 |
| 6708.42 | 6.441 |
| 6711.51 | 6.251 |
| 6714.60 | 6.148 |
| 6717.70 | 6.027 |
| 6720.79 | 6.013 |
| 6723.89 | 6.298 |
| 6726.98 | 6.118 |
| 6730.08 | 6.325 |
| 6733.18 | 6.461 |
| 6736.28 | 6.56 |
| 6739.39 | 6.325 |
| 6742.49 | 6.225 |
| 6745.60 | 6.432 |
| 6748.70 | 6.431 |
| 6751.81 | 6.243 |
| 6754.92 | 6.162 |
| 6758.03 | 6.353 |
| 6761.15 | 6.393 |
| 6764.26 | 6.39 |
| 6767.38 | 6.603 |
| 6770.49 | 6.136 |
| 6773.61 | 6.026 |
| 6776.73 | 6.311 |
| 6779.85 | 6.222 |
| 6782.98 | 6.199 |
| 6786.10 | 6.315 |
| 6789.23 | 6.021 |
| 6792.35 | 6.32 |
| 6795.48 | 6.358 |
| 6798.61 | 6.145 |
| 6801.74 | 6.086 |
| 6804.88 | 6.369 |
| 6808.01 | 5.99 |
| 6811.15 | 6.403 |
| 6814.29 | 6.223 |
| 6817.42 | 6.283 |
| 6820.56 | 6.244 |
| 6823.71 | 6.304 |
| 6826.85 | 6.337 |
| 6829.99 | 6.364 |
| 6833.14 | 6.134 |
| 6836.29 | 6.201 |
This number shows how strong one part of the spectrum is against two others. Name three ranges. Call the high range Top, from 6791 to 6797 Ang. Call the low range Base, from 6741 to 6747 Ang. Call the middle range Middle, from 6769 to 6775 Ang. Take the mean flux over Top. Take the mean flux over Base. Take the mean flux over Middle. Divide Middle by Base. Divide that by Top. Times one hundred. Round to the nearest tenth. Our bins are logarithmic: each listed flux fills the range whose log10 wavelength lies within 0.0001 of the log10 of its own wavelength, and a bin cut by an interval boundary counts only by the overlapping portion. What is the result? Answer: 15.2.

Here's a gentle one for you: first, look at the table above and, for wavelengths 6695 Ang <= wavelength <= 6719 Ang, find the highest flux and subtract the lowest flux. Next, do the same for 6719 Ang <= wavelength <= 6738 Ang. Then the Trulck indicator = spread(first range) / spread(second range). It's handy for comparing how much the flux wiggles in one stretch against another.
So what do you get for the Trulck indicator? 1.17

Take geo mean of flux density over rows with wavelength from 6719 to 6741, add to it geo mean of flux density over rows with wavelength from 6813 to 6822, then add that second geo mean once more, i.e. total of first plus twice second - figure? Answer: 18.80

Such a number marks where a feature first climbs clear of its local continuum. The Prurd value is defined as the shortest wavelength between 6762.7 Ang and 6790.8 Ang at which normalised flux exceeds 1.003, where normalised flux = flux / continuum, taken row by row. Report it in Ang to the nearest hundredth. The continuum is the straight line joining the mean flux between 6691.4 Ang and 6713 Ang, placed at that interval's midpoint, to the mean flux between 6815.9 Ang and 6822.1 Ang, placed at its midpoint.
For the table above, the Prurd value 6764.26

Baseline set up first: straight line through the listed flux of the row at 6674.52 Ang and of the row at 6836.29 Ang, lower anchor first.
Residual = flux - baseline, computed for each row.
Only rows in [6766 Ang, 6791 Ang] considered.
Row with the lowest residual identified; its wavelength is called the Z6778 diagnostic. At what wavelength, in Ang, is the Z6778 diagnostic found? 6773.61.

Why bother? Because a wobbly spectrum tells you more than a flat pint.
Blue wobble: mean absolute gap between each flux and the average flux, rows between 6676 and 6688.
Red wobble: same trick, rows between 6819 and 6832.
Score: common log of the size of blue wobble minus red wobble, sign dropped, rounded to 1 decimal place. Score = -1.3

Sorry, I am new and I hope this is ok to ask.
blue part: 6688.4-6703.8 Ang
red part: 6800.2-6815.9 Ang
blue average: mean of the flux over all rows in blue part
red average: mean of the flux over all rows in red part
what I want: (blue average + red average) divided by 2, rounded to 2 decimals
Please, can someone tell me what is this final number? 6.24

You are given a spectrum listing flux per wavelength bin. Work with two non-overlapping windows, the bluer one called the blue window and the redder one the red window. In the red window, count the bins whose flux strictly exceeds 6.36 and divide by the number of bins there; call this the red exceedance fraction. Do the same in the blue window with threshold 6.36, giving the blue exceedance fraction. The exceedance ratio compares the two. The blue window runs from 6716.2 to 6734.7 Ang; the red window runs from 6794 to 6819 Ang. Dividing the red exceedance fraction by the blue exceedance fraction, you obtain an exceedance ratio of 1.50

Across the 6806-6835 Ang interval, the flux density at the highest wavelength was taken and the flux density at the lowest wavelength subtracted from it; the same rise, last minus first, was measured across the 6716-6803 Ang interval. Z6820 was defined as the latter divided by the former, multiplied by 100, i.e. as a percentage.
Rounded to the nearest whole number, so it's 41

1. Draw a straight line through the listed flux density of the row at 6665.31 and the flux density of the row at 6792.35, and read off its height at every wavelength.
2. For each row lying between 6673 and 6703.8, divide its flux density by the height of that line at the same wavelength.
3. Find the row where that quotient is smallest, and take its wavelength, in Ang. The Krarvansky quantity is 6699.16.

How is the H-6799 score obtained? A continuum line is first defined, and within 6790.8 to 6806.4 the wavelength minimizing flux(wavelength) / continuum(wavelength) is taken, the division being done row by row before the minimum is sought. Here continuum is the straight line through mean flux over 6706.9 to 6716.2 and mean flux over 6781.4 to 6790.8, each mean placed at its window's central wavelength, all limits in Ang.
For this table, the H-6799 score 6801.74 Ang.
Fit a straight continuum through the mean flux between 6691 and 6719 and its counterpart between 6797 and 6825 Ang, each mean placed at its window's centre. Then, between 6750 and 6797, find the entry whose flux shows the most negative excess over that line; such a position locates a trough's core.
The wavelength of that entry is 6773.61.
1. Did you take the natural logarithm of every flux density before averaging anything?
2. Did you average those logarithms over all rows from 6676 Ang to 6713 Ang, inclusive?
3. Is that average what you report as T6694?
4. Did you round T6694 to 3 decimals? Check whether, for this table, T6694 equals 1.840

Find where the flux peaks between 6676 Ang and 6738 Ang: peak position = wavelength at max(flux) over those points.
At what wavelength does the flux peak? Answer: 6705.33 Ang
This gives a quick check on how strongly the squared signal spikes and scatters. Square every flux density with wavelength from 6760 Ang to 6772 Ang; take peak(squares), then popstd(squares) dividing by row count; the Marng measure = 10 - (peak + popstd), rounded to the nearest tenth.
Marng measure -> -35.7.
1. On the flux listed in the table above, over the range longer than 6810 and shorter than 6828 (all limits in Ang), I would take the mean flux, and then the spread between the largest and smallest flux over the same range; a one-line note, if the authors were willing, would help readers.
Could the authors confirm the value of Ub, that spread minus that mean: -6.12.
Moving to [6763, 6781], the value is -5.70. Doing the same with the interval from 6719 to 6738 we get -5.75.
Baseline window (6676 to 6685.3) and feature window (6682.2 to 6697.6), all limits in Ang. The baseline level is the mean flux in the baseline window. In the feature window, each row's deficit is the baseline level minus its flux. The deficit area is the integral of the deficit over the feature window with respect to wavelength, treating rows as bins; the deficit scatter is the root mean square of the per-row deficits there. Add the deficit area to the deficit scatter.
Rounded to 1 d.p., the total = -1.8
